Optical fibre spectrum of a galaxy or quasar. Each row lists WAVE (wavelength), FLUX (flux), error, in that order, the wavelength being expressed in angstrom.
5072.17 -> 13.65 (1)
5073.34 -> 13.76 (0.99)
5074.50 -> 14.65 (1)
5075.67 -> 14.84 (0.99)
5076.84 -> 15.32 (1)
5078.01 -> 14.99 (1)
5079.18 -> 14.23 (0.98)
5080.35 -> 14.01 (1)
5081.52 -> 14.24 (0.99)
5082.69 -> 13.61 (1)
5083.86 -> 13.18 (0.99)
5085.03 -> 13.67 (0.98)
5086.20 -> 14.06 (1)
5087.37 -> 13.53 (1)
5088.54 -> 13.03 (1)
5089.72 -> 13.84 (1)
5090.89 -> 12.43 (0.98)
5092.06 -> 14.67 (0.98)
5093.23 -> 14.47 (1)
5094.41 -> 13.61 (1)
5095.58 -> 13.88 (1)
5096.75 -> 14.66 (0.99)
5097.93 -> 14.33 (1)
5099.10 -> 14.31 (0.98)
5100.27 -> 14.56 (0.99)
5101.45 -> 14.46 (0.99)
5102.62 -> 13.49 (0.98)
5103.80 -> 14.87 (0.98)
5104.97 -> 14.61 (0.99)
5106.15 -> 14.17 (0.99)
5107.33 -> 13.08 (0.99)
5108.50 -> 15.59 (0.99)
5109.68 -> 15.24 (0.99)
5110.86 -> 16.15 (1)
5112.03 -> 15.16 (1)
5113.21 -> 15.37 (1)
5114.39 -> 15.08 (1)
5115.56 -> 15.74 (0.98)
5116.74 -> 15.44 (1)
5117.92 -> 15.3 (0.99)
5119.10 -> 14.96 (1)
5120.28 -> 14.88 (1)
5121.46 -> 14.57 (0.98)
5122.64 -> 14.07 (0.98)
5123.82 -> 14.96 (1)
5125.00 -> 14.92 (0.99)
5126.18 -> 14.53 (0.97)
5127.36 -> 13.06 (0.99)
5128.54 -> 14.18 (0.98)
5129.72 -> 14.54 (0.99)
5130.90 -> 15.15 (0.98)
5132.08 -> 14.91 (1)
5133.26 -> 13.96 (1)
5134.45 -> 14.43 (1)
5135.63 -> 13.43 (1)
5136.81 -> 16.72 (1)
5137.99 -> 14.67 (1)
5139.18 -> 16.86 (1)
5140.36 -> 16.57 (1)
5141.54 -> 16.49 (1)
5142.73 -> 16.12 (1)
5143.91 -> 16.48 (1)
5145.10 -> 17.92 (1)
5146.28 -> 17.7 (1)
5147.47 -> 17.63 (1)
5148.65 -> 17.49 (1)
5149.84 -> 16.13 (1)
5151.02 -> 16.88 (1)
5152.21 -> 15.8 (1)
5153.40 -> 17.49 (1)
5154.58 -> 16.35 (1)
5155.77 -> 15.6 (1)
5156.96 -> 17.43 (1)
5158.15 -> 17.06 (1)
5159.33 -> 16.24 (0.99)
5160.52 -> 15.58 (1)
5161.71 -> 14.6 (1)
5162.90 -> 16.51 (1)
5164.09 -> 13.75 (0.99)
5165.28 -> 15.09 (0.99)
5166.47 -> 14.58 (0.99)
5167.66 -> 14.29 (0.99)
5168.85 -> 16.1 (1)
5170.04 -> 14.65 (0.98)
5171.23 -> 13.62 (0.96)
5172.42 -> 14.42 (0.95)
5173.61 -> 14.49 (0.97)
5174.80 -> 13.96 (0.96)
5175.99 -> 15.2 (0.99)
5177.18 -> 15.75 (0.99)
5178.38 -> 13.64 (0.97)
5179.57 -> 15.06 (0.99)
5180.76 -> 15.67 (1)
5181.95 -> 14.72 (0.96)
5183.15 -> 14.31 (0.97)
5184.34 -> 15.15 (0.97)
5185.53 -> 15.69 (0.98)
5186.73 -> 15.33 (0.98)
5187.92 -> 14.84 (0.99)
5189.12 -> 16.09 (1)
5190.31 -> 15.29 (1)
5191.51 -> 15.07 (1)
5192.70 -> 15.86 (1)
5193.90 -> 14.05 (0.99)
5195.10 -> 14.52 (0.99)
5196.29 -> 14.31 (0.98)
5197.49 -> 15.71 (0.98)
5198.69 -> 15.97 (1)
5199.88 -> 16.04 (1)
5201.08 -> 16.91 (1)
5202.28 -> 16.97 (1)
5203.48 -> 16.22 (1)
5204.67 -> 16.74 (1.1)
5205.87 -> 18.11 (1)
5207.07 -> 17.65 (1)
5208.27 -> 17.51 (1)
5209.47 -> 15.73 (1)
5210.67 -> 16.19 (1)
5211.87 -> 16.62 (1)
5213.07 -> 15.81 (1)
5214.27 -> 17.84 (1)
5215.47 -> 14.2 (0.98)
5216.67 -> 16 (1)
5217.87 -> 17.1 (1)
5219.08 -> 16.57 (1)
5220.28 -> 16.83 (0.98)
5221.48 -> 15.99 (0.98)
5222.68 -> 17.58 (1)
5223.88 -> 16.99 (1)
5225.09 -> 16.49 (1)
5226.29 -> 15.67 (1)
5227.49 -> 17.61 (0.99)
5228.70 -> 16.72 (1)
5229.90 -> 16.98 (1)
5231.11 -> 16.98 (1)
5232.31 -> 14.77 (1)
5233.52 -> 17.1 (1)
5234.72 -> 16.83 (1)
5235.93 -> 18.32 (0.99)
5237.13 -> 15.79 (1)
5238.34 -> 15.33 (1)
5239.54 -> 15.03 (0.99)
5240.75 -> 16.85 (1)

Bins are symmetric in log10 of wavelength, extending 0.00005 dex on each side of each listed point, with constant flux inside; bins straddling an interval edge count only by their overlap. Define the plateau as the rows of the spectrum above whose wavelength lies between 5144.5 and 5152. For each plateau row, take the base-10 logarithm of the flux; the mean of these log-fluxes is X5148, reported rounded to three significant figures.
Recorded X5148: 1.24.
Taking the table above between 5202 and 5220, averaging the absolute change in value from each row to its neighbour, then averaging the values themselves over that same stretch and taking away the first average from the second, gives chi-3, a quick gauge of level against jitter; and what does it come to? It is 15.5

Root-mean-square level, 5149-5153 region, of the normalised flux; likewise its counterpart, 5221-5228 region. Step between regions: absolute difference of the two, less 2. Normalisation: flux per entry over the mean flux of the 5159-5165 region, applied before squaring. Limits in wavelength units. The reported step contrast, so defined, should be -1.97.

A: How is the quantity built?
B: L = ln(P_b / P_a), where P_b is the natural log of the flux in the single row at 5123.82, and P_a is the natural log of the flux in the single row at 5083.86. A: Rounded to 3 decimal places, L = 0.048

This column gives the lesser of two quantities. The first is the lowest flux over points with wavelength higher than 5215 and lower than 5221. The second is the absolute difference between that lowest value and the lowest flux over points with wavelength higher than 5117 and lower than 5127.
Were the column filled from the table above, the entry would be 0.1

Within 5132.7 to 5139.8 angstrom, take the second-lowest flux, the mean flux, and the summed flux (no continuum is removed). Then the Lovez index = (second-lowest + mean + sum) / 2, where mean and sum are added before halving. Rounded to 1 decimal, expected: 59.5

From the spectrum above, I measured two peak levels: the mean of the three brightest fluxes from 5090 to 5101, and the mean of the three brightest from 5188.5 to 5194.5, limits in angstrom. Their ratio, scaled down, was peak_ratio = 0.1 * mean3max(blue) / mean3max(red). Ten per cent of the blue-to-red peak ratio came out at 0.093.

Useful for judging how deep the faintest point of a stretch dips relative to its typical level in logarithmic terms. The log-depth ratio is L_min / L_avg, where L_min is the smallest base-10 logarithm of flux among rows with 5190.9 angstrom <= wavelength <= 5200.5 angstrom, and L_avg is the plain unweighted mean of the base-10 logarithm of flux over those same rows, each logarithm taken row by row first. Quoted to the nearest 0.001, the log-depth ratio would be 0.972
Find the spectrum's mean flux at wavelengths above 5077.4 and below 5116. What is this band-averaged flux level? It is 14.3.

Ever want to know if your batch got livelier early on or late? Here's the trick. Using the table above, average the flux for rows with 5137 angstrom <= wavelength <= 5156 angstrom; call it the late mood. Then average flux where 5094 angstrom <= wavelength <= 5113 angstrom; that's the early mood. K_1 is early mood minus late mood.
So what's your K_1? -2.1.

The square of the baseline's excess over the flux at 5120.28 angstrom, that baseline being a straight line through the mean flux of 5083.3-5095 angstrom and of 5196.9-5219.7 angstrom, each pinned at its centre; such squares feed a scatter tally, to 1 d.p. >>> 0.2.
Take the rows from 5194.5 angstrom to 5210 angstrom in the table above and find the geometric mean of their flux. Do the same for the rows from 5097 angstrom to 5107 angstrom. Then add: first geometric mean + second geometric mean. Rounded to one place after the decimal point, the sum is 30.6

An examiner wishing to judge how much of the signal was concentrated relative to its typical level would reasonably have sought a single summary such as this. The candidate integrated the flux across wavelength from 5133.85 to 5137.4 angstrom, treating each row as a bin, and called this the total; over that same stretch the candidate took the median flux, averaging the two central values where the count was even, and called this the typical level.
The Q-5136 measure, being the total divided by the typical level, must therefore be 3.65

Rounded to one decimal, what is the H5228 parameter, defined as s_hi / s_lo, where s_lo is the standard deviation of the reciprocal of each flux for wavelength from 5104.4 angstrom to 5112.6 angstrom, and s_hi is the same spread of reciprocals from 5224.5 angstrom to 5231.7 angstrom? 0.5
